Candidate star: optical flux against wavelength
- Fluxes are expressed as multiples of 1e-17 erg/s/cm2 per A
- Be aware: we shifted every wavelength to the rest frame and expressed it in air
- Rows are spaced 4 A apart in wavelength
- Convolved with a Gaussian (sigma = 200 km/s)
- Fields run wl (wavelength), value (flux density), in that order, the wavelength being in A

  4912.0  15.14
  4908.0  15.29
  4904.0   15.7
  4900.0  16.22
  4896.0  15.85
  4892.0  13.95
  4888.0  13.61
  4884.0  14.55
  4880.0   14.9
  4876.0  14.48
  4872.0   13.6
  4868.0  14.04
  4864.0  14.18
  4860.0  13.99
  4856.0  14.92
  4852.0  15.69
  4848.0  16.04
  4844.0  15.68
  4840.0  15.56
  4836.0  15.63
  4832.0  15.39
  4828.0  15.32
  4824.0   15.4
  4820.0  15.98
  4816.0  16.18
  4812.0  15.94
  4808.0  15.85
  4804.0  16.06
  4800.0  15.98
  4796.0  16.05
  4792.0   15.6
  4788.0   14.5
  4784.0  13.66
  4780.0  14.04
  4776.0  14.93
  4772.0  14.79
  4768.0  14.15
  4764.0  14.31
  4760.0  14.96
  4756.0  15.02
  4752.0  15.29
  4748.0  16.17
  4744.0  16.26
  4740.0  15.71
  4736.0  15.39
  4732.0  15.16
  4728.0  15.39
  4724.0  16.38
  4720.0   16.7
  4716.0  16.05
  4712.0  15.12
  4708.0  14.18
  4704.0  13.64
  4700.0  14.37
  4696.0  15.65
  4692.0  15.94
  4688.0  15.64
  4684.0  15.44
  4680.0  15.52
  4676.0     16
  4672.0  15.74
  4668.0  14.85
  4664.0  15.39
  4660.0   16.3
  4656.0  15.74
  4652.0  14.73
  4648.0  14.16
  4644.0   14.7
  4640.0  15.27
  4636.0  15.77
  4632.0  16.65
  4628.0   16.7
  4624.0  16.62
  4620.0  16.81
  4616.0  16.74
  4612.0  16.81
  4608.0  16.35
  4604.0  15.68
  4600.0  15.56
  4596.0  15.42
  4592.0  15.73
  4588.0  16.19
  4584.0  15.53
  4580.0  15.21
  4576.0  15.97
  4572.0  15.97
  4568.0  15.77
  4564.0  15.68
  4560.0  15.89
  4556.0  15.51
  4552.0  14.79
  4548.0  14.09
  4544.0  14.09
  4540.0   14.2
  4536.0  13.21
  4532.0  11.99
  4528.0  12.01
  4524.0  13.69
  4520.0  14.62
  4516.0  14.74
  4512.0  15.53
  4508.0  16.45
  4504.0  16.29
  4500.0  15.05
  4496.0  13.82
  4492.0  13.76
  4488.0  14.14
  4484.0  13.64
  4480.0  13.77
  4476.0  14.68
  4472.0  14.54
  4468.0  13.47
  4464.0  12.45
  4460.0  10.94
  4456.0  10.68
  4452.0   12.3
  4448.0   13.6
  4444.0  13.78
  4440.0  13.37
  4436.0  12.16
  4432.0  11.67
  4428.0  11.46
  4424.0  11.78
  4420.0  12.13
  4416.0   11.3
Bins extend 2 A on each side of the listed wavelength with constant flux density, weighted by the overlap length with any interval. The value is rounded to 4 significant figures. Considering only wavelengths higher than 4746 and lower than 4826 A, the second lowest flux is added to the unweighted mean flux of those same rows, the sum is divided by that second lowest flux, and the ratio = 2.086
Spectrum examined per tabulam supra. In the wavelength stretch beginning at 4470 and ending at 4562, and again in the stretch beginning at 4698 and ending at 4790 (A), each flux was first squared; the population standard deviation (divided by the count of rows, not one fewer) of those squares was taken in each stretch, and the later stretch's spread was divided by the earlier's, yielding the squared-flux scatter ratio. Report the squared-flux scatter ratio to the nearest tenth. 0.8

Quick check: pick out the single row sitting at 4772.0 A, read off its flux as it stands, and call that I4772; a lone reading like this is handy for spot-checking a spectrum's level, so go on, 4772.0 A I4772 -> 14.79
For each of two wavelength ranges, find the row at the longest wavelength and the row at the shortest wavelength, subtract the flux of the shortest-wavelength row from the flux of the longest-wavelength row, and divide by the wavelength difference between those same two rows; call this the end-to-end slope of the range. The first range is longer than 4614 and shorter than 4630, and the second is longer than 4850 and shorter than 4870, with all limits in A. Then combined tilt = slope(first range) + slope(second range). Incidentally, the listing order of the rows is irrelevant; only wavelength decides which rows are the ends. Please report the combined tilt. -0.11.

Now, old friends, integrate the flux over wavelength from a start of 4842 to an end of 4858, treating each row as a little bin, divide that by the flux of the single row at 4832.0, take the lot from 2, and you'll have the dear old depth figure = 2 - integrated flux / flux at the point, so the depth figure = -14.2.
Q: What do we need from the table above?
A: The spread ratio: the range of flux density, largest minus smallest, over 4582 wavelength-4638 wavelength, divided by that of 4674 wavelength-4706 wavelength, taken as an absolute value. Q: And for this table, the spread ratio 0.59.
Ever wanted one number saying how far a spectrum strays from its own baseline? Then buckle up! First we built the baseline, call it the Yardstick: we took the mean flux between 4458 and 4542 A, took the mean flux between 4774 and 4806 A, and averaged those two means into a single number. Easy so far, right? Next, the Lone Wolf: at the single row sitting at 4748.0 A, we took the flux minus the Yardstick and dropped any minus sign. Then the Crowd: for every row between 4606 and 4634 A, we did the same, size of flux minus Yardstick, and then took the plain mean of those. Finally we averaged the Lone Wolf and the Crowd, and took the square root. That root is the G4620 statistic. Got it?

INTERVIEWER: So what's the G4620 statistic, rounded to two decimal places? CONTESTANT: 1.38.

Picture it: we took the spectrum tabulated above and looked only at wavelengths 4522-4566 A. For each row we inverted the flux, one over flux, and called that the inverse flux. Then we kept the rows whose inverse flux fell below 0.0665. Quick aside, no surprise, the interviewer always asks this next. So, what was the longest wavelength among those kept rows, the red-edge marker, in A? 4564.0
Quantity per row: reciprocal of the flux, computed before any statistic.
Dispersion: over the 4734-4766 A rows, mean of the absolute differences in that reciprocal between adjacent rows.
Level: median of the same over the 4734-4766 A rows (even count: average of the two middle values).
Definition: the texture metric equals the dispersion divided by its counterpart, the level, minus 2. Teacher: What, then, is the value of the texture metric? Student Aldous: -1.97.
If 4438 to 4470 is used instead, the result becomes -1.92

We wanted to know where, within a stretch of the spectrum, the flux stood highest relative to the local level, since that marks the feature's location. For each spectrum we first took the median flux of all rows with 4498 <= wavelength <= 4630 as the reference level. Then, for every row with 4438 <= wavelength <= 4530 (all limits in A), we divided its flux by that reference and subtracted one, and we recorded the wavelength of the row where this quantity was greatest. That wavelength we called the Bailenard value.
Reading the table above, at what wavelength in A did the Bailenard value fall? 4508.0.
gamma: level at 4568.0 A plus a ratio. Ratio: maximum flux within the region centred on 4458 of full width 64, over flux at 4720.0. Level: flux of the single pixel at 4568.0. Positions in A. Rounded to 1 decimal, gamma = 16.6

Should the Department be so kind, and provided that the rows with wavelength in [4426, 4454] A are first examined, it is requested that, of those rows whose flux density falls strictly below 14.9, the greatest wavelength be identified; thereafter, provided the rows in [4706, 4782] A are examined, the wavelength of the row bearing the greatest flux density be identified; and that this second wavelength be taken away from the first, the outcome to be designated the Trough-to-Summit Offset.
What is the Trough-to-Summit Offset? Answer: -268 A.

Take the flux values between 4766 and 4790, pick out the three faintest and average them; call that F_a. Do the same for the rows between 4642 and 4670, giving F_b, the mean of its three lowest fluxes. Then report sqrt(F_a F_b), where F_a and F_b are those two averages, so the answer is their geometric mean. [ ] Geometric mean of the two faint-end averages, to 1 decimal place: 14.2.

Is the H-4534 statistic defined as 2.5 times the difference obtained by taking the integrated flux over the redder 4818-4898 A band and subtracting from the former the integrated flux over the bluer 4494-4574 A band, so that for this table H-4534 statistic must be 54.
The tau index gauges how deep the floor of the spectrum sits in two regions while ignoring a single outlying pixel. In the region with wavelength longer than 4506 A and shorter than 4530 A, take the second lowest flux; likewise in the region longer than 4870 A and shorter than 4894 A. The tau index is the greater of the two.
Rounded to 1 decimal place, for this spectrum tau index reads 13.7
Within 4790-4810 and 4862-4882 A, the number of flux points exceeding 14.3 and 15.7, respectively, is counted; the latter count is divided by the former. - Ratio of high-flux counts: 0.0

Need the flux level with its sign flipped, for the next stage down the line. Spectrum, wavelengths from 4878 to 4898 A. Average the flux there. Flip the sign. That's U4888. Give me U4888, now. -14.6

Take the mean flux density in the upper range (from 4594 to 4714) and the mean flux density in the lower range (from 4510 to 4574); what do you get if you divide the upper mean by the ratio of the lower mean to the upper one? 16.8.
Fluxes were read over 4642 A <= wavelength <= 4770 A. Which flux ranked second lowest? 14.15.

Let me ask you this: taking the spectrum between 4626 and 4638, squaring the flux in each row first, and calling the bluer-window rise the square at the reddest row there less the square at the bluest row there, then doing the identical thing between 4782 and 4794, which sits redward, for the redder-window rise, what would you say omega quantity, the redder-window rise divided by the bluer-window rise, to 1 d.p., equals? -1.9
